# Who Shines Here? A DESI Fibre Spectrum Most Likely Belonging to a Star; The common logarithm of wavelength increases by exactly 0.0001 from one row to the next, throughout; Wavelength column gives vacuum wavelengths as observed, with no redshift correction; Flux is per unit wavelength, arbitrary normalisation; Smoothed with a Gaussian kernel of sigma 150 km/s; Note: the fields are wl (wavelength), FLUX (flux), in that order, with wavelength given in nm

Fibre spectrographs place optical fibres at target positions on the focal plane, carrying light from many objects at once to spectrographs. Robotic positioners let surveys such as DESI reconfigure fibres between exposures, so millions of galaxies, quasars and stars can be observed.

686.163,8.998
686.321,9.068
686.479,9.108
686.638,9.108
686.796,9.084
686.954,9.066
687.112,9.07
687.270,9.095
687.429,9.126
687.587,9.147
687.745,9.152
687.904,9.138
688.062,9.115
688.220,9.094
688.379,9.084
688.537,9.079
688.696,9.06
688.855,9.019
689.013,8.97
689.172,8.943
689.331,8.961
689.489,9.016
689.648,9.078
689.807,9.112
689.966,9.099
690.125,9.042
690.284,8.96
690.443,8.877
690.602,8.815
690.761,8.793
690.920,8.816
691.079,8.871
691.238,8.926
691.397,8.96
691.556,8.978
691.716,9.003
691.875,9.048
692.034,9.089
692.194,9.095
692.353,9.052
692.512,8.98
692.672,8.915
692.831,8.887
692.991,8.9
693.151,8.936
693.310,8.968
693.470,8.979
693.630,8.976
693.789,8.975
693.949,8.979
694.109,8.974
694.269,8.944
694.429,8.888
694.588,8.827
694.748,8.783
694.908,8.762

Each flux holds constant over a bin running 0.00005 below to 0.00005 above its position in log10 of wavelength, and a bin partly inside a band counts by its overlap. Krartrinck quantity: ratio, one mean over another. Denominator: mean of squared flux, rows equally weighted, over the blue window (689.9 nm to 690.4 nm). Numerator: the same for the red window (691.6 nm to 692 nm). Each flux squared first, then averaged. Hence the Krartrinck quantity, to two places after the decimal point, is 1.00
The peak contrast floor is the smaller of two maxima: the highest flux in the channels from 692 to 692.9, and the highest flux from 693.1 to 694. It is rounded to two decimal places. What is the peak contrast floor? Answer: 8.98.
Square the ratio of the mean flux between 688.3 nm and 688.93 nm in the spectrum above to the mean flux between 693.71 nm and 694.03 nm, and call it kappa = 1.02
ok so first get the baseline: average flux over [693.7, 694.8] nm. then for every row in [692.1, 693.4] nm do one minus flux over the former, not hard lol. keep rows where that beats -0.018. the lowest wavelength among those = 692.353 nm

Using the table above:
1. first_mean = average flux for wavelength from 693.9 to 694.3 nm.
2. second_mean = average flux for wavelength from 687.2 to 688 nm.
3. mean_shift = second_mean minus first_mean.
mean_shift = 0.17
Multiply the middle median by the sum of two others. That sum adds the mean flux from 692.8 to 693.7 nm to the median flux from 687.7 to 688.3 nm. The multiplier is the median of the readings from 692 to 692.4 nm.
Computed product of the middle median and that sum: 164.2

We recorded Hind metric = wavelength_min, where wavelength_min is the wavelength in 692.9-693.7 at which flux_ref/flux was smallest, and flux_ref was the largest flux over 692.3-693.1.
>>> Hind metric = 693.470 nm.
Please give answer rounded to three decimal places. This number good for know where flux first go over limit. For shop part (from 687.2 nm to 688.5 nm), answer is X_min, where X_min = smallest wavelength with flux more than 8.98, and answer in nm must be 687.270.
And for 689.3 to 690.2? 689.489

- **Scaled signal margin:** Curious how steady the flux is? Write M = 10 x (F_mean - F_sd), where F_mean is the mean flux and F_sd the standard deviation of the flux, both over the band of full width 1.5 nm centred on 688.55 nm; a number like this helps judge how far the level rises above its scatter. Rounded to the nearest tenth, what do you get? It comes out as 89.9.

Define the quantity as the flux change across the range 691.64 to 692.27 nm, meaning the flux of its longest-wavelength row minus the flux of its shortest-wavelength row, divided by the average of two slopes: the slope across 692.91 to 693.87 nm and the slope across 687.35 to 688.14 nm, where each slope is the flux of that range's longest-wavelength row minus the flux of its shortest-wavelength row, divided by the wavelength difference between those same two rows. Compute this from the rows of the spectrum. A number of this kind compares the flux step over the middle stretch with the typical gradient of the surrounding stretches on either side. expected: 2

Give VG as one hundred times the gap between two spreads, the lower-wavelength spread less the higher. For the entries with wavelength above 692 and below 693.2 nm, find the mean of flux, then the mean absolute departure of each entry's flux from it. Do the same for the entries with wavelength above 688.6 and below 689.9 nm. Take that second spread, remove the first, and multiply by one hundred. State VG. -2.5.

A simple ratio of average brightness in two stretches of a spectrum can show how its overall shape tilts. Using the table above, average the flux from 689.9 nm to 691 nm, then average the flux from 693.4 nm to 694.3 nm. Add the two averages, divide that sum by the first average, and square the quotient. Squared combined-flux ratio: 4.03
